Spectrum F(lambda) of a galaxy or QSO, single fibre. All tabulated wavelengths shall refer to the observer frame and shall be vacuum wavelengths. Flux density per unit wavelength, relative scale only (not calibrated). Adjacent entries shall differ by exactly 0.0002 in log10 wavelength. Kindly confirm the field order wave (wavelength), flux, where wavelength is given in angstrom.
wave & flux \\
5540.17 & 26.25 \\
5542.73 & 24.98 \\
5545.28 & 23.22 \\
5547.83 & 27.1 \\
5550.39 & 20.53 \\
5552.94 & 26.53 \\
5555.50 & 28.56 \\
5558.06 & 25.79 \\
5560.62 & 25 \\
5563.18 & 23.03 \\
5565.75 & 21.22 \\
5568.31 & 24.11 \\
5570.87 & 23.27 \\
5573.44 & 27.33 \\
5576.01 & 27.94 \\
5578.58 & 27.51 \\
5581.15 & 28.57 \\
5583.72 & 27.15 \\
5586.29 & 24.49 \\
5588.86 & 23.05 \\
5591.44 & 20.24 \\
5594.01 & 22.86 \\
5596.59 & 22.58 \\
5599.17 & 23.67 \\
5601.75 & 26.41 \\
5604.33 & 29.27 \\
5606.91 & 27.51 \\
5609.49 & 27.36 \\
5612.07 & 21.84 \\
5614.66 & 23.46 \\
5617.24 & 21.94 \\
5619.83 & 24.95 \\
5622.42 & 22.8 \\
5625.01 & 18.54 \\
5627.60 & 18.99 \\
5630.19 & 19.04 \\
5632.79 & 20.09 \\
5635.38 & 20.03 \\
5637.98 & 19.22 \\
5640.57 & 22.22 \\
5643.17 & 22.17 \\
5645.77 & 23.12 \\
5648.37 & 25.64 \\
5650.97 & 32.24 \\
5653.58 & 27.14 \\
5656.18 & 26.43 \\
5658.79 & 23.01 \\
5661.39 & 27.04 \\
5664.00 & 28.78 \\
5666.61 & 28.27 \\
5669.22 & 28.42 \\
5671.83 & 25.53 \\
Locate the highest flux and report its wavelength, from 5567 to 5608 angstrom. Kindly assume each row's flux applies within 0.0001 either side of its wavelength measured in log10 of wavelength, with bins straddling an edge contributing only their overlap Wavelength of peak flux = 5604.33 angstrom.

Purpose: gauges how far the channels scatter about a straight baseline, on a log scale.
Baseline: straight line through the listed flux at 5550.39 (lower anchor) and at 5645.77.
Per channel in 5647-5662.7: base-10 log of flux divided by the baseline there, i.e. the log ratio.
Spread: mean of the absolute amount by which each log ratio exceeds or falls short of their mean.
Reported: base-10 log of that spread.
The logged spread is -1.52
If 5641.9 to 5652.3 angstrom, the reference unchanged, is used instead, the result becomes -1.30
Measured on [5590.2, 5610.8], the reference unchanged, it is -1.36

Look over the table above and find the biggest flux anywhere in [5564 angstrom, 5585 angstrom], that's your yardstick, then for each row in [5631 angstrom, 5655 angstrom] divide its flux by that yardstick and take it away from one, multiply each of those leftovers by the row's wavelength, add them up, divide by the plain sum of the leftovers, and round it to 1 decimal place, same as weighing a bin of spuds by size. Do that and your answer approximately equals 5638.7 angstrom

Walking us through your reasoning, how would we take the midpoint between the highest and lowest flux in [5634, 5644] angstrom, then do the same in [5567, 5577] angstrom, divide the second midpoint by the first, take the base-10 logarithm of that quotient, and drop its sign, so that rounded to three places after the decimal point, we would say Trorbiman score 0.092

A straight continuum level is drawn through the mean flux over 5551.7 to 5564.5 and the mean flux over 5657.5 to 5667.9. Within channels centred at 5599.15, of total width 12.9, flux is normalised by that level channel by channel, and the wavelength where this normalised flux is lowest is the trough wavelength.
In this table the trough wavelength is 5596.59 angstrom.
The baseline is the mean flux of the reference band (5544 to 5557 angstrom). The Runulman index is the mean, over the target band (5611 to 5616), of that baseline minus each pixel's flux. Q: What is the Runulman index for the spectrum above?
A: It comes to 2.5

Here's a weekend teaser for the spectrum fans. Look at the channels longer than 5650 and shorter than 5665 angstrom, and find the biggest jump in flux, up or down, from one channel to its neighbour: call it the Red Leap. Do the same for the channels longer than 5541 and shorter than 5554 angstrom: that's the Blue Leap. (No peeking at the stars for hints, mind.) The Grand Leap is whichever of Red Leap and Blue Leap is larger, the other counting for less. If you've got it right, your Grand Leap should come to 6.6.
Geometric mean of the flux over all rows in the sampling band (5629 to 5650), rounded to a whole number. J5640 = 21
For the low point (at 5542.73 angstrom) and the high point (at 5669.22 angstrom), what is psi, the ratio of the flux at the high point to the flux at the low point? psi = 1.14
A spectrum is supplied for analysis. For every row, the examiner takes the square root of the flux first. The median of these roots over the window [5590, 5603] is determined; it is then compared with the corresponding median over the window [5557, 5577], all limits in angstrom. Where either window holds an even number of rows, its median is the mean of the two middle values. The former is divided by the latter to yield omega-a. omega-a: 0.96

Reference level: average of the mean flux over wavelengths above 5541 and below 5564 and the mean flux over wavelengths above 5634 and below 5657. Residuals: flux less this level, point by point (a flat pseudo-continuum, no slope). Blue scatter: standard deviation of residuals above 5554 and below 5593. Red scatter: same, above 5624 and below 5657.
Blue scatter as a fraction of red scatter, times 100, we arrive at 65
